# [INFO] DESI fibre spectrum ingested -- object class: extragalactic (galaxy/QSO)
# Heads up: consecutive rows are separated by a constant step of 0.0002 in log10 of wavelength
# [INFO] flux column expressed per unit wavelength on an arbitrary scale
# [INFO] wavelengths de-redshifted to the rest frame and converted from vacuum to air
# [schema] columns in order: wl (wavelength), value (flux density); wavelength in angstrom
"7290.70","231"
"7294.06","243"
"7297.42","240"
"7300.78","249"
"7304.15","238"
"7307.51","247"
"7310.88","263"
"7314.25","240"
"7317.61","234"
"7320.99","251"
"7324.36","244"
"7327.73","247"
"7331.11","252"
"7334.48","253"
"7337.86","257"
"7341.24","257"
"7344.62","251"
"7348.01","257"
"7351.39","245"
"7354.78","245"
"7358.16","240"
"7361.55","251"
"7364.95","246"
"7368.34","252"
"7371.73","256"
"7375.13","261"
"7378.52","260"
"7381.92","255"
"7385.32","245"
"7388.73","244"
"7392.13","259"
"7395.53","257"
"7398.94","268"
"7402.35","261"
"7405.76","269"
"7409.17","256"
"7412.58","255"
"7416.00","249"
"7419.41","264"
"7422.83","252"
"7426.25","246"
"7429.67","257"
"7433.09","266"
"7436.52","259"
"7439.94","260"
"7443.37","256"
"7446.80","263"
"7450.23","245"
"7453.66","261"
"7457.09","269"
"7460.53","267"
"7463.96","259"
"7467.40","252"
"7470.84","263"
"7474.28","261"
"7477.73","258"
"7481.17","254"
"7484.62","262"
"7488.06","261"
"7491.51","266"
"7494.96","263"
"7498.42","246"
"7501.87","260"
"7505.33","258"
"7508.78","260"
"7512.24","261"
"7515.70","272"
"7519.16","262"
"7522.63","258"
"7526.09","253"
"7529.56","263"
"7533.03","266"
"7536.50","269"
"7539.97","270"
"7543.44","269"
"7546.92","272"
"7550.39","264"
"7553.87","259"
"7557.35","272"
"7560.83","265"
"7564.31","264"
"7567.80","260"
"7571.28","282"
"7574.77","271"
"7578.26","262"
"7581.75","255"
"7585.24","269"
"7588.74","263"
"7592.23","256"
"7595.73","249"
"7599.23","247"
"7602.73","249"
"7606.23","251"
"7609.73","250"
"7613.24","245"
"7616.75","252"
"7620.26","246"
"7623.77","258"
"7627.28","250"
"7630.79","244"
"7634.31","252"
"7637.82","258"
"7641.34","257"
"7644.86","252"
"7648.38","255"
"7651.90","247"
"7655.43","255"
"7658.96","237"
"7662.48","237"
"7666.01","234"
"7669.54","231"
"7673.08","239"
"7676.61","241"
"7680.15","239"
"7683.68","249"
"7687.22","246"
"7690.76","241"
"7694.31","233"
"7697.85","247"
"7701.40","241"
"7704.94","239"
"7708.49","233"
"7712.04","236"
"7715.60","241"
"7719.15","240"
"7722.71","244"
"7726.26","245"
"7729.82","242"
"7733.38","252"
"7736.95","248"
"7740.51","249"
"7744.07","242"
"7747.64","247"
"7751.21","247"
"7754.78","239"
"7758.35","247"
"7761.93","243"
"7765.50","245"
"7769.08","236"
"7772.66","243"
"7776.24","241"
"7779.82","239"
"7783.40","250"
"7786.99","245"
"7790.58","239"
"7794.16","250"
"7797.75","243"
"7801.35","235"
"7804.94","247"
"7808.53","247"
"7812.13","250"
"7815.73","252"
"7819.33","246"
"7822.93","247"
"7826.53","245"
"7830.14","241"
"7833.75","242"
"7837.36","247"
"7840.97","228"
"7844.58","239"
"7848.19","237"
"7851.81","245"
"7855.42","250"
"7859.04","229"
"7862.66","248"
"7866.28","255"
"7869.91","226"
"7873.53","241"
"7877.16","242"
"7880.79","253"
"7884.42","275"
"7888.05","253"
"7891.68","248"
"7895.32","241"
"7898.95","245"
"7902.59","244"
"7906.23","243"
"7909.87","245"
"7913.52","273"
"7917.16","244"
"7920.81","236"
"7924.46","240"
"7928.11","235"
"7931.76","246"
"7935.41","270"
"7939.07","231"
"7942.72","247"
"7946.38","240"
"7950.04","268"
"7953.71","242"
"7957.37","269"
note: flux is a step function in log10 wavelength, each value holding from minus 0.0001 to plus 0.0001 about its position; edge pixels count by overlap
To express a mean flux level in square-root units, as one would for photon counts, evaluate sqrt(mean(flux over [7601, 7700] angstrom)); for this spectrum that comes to 15.7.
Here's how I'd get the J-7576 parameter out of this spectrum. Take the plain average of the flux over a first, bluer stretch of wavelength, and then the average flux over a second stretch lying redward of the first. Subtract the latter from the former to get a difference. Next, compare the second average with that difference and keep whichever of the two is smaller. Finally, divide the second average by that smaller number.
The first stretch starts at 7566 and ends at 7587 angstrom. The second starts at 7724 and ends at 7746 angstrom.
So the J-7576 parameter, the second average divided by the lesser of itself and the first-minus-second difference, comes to 12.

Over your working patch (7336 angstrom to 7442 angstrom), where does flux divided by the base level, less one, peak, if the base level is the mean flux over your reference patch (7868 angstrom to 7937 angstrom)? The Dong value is 7405.76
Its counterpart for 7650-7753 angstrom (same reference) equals 7655.43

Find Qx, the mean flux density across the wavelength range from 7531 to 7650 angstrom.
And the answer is 259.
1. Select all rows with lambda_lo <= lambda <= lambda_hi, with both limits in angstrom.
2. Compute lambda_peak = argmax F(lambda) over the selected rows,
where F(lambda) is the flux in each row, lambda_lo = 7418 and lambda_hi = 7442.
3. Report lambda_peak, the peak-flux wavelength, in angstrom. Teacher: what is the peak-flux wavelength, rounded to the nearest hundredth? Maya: 7433.09 angstrom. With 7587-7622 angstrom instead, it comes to 7588.74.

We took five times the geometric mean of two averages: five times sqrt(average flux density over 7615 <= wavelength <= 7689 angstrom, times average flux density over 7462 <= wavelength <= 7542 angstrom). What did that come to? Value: 1268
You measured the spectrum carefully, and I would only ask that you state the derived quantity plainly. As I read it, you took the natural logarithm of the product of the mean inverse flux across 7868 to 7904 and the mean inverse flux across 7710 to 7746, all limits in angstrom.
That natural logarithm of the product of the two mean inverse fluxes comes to -11.00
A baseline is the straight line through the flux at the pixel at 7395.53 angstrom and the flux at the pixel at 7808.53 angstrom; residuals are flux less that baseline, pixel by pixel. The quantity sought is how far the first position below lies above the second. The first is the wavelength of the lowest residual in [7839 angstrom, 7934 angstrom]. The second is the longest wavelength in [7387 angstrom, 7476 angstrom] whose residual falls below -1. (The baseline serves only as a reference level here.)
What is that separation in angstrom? 402.5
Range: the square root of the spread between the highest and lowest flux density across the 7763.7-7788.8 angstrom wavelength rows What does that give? 3.7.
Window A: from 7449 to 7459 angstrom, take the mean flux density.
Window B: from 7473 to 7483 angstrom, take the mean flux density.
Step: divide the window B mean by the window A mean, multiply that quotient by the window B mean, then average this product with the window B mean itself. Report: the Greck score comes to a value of 257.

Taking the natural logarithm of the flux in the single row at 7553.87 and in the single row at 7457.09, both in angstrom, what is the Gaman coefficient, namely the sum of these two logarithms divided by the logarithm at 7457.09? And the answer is 1.99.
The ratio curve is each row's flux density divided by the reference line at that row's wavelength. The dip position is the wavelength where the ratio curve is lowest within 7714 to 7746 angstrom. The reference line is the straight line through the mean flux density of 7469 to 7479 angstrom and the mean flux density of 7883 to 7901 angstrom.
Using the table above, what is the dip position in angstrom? 7719.15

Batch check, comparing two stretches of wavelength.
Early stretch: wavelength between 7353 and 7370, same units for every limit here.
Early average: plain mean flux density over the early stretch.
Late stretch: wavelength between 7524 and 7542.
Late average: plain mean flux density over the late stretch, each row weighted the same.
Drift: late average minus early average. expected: 17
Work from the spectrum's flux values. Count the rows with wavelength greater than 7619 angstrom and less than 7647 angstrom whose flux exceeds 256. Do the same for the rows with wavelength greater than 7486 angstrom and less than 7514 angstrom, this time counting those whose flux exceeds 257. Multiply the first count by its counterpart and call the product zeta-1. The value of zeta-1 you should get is 21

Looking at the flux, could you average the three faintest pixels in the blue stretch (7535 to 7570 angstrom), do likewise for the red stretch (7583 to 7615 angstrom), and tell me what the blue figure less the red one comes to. 14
